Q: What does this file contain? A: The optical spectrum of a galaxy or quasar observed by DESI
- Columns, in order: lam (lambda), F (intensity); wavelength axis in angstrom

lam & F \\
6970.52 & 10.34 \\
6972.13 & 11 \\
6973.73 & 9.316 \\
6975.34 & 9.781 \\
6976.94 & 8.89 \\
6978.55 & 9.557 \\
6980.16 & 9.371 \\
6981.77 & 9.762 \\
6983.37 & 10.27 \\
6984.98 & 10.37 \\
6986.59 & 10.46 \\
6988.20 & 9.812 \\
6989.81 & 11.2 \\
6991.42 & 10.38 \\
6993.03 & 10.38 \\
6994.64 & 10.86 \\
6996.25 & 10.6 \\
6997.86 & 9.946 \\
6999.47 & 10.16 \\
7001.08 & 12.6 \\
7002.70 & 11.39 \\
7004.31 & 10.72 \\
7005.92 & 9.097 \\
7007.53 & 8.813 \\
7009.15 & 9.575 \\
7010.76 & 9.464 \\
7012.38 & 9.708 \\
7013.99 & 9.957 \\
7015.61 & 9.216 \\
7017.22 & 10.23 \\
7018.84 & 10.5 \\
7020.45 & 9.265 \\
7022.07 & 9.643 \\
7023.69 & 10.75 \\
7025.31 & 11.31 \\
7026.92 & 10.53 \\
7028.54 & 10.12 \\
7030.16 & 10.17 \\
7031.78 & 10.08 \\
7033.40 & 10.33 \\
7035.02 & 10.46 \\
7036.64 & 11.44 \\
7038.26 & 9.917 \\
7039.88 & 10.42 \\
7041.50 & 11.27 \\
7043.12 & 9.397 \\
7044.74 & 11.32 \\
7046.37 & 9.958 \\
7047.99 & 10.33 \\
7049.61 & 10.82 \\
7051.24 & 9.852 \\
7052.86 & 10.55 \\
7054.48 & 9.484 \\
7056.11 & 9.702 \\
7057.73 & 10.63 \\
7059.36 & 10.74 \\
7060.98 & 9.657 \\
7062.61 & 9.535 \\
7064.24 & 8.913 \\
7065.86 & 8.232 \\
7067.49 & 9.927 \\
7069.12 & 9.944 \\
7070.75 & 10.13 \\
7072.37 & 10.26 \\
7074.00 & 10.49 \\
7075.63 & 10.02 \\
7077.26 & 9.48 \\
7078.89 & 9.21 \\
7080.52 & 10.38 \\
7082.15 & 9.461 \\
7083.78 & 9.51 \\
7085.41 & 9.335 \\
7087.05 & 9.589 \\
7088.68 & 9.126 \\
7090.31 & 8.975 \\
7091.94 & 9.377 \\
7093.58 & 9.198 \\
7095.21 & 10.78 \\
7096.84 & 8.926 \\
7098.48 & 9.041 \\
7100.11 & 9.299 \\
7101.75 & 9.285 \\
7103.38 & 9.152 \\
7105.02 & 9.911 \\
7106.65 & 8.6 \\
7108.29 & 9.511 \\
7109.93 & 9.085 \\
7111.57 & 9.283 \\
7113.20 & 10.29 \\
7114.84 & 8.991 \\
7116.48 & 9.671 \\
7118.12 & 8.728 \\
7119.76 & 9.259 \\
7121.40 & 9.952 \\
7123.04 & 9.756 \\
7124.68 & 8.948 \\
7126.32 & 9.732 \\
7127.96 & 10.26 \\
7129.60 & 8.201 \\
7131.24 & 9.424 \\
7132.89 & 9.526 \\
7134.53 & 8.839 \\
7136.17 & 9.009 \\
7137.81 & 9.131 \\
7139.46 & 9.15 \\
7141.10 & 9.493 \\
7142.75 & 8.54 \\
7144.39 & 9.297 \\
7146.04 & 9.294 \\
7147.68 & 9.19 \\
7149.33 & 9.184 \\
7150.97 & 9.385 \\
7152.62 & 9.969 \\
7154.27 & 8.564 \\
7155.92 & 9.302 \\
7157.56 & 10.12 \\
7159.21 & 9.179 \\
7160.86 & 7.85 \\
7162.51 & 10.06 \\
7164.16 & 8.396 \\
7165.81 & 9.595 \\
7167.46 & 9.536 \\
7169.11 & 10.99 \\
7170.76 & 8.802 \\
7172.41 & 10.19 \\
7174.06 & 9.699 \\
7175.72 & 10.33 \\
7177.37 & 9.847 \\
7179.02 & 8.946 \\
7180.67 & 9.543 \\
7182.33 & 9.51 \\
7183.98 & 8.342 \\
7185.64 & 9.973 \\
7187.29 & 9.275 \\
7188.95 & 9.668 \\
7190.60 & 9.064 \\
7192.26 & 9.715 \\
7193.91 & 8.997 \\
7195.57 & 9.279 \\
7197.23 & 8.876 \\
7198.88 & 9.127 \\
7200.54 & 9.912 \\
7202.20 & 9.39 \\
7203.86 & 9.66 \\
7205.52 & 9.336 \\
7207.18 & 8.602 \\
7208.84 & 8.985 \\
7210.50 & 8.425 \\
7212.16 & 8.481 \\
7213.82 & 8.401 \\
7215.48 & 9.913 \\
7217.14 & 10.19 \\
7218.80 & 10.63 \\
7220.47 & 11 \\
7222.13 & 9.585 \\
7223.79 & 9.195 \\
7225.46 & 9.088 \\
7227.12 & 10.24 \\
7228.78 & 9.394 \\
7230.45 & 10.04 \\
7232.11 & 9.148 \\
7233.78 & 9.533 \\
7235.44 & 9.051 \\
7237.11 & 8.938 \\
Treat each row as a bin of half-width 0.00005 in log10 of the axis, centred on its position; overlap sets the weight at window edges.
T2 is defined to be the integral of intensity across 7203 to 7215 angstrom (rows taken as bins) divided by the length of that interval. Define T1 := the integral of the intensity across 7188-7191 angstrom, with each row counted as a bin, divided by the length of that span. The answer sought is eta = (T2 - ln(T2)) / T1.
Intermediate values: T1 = 9.41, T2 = 8.9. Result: 0.711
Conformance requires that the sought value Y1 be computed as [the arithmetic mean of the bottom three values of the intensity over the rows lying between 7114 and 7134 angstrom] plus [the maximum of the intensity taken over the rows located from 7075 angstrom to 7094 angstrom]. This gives 19.0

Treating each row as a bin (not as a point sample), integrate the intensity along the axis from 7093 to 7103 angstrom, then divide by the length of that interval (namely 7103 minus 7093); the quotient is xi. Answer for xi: 9.4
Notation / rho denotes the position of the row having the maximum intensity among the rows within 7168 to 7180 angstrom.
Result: 7169.11 angstrom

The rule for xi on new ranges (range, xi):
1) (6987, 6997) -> 10.5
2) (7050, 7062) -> 10.1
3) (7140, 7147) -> 9.2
